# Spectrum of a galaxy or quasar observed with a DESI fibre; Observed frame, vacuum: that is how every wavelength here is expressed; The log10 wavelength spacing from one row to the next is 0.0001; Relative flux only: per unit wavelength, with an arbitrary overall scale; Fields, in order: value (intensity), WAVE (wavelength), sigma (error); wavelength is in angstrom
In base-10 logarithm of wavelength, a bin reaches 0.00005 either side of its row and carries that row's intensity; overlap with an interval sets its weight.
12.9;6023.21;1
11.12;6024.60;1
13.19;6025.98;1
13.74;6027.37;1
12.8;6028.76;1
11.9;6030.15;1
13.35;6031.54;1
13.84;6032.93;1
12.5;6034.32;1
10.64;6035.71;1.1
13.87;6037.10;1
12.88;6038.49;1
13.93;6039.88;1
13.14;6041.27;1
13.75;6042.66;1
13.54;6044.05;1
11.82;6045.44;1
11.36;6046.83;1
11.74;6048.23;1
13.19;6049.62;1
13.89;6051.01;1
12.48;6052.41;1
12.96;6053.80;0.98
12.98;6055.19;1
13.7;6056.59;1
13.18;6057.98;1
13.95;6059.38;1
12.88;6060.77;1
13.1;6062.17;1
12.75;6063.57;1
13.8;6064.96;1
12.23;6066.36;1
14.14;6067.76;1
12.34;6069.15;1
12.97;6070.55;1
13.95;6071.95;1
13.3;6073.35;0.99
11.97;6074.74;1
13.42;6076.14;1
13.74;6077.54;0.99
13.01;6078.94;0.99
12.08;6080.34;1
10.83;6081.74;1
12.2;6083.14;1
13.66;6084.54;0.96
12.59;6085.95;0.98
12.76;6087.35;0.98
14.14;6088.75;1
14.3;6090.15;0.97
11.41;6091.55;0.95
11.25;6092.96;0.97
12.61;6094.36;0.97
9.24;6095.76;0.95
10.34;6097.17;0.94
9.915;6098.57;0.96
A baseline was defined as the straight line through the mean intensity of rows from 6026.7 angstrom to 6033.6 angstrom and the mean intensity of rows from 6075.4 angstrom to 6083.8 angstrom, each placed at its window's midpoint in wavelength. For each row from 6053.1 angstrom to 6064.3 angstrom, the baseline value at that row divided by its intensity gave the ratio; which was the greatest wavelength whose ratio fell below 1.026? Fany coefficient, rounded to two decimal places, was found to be 6063.57 angstrom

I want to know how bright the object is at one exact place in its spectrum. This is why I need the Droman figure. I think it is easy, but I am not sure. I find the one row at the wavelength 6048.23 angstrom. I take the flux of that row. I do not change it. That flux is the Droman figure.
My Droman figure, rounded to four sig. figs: 11.74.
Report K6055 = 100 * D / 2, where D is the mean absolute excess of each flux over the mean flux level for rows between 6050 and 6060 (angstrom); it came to 23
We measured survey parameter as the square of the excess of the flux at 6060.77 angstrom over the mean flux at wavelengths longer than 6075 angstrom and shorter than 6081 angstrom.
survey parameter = 0.0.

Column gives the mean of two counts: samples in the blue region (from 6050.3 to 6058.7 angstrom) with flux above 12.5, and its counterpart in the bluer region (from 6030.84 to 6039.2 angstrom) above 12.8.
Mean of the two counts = 4.5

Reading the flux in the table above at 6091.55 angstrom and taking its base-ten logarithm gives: 1.06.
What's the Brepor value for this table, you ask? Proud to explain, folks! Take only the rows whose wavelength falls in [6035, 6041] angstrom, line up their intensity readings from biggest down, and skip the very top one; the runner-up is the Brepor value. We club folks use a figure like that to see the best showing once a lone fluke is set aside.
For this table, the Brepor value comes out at 13.87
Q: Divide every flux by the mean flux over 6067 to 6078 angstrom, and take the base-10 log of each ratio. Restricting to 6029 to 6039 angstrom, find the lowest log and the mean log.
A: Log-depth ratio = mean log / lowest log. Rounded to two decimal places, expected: 0.20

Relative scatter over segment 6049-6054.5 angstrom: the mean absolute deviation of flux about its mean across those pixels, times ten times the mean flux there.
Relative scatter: 54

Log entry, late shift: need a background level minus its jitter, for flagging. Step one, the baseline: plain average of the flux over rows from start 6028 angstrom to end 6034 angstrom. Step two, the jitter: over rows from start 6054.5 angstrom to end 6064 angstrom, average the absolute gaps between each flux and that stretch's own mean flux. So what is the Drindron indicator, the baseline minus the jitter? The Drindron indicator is 12.6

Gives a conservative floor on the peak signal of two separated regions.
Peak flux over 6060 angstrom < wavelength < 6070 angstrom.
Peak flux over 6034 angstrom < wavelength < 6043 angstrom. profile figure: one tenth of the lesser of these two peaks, 1.39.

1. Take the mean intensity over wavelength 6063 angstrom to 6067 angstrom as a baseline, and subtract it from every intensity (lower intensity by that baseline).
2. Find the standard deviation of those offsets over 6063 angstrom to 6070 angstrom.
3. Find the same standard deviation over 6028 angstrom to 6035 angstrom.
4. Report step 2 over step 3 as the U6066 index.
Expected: 1.16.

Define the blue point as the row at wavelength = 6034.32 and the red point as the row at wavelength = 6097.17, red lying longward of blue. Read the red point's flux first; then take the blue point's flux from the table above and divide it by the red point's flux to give 1.21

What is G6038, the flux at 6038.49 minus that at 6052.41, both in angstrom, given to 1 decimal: 0.4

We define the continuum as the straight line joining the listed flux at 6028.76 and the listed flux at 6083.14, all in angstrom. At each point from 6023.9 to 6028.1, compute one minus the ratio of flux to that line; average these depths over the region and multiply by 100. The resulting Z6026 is 1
